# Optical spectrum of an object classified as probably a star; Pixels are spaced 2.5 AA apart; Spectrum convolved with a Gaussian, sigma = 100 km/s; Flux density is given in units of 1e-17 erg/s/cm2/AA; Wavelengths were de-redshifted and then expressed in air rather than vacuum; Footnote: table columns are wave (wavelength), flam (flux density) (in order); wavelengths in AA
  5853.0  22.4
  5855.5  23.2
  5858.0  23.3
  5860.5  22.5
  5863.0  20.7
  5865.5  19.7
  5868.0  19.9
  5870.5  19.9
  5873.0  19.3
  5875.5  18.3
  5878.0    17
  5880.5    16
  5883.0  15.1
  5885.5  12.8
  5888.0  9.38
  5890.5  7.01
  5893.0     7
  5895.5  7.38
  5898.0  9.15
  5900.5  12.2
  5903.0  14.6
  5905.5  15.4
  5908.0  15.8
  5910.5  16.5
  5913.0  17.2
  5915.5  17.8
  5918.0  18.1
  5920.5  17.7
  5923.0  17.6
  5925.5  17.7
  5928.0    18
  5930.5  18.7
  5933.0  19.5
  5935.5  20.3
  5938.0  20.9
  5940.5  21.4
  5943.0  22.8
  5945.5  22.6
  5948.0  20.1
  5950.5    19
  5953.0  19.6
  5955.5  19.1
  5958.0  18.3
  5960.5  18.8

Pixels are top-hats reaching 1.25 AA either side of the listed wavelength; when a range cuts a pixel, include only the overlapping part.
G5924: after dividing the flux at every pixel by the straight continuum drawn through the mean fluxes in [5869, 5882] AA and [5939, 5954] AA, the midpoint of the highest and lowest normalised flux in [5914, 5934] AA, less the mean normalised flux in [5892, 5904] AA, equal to 0.39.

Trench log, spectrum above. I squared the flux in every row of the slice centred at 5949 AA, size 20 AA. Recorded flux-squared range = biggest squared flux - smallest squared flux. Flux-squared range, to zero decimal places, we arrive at 185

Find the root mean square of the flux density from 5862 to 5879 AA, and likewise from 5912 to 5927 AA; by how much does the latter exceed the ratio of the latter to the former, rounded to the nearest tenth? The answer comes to 16.8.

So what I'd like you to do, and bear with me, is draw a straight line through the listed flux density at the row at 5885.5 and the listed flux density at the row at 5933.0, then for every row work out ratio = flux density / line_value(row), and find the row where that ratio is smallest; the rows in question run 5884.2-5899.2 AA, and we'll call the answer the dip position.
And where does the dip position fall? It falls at 5893.0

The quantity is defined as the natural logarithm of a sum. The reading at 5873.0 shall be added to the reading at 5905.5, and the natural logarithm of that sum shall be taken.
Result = 3.55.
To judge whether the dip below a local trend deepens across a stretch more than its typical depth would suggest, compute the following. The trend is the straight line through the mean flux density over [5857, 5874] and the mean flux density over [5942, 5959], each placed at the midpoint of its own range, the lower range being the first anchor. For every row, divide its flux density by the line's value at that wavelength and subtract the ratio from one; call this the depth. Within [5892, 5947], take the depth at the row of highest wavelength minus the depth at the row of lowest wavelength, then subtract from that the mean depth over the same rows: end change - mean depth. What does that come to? -1.0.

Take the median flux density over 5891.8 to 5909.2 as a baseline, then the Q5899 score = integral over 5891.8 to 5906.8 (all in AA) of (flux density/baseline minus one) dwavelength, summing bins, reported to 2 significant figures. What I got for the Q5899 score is -1.5 AA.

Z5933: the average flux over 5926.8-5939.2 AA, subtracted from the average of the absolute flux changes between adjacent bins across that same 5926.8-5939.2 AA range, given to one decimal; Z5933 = -18.8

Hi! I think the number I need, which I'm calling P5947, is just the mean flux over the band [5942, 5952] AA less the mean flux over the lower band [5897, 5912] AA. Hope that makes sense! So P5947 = 7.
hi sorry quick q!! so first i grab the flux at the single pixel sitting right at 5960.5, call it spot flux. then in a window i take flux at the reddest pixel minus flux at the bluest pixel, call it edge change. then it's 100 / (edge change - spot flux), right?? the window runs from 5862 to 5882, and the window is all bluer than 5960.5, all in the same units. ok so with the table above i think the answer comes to -4.26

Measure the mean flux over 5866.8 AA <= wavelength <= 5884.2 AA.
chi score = 18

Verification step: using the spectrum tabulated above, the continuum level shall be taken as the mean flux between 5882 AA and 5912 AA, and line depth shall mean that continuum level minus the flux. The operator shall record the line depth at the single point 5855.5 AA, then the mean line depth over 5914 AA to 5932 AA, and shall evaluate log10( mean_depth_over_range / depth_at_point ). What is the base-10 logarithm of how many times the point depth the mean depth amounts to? -0.3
